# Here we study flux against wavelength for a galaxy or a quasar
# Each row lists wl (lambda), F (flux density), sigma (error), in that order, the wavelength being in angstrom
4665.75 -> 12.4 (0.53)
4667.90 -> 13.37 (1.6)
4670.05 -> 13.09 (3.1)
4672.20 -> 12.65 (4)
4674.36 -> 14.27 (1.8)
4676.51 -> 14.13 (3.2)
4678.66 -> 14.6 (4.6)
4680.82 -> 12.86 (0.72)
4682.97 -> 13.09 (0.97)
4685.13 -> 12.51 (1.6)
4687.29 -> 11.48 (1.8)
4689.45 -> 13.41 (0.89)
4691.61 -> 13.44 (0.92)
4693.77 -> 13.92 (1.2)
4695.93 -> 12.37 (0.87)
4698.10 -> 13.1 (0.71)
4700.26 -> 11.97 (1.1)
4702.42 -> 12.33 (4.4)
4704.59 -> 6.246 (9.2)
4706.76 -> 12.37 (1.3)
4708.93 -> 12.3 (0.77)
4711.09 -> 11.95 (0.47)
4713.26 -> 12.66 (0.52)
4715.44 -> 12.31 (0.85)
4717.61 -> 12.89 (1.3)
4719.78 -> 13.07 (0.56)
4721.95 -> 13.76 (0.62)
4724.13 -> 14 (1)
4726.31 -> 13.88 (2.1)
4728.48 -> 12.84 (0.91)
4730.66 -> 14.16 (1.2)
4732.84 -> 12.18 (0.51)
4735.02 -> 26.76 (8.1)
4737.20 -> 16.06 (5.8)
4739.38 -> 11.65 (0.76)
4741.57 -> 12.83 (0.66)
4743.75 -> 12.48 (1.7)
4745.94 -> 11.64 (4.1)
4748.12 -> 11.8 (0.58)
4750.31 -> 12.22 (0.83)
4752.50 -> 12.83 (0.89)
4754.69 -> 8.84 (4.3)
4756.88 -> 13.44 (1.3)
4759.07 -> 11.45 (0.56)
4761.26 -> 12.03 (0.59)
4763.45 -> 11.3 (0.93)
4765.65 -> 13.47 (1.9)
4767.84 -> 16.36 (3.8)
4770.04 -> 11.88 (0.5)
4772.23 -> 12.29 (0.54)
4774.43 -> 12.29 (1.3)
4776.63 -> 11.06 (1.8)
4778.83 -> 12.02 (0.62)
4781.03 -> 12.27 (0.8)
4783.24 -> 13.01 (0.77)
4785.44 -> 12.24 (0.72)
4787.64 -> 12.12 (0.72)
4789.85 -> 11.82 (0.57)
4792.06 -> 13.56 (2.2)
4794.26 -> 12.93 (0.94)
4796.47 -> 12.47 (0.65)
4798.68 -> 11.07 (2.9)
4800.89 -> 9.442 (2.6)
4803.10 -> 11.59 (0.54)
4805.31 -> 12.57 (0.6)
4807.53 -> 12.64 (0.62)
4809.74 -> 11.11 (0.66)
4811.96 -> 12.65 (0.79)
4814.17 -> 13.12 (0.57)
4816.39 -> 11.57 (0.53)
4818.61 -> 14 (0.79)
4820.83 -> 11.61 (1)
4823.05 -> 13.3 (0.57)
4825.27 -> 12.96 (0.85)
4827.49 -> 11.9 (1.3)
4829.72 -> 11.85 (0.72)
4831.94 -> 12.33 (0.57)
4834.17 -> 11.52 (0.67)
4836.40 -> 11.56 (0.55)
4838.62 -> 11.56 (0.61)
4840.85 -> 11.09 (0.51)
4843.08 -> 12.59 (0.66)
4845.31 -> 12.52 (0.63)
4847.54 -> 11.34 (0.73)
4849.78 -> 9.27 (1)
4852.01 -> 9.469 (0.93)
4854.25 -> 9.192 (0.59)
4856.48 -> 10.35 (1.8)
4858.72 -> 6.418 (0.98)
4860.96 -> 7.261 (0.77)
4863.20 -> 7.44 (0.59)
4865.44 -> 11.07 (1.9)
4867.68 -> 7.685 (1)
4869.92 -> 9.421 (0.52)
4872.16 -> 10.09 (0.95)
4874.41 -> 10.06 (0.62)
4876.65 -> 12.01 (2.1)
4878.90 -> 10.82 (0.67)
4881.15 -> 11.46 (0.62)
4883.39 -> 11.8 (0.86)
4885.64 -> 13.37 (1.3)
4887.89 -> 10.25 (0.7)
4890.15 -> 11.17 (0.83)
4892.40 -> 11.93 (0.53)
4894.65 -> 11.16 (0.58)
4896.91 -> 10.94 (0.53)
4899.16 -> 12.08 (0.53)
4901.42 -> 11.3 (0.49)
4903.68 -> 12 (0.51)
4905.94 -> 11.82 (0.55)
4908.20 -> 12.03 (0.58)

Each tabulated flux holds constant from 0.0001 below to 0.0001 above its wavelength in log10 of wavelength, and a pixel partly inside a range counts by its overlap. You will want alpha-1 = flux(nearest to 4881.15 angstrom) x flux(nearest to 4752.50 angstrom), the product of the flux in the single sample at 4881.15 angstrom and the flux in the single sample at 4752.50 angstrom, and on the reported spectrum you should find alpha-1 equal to 147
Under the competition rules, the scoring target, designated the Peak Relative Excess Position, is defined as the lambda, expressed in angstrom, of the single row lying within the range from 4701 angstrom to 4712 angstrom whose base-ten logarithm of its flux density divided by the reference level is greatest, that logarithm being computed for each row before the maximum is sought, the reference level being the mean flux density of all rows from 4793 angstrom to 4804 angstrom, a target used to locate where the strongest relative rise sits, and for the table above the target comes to 4706.76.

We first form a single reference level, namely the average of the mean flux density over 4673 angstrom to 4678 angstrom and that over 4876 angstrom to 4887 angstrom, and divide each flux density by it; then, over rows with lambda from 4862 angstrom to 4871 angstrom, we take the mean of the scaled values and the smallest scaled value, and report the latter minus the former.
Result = -0.11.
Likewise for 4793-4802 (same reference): -0.16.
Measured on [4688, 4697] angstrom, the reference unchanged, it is -0.07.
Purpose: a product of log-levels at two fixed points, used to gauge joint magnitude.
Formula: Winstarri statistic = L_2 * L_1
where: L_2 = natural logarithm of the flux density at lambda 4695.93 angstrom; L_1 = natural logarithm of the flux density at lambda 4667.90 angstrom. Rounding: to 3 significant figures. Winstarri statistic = 6.52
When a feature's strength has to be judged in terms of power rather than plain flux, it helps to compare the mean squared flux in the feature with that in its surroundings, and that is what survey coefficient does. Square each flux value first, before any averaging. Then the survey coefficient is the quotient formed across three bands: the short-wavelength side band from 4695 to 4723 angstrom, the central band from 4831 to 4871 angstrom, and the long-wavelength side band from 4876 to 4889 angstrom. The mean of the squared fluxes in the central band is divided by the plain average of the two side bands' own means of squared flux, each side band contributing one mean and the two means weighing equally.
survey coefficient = 0.74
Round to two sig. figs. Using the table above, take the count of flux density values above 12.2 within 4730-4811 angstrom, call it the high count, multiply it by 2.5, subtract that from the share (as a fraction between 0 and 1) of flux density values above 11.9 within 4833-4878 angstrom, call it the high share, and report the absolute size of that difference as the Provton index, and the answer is 50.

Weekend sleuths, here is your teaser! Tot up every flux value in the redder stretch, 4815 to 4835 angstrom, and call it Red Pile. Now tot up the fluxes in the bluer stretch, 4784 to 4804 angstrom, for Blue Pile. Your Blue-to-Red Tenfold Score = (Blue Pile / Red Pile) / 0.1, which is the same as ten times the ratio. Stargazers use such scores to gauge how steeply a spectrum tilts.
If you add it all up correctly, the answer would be 9.7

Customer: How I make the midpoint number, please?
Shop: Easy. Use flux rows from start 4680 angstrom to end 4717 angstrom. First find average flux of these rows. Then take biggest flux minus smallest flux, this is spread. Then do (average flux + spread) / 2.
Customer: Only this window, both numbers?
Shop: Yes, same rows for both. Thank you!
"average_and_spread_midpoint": 10.0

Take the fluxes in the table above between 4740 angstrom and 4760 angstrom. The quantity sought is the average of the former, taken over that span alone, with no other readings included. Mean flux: 11.9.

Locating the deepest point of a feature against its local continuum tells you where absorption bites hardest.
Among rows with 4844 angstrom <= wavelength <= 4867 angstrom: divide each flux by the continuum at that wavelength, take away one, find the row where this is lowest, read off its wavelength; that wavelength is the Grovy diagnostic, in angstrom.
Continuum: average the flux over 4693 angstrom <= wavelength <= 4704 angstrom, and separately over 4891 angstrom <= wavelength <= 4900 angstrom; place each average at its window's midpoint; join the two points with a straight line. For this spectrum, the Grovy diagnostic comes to 4858.72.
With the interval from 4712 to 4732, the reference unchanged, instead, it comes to 4715.44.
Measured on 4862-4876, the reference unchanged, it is 4863.20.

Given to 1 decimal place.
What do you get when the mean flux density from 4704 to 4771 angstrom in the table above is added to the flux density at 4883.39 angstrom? 24.8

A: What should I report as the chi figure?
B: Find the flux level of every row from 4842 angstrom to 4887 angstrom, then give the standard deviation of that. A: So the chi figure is 1.9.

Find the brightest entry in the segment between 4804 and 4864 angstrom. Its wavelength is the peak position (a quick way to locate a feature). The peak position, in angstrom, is 4818.61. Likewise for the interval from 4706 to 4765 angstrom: 4735.02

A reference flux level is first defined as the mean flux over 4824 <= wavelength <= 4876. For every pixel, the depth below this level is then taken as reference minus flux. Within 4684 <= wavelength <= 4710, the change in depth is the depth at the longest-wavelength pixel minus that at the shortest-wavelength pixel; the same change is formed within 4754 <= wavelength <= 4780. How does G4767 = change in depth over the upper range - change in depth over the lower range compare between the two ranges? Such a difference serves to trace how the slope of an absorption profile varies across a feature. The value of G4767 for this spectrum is -3.4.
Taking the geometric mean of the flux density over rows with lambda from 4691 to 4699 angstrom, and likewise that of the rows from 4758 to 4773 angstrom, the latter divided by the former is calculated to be 0.95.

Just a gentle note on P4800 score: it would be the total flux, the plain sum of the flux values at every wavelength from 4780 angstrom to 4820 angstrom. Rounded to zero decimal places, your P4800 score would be 220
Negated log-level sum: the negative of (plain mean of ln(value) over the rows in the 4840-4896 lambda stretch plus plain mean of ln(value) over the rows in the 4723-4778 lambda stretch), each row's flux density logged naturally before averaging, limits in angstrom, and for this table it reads -4.88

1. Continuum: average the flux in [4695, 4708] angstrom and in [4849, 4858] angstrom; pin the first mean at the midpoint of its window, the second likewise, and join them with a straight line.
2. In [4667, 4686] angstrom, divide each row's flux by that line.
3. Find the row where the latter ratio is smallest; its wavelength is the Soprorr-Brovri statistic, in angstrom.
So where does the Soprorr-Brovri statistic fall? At 4672.20 angstrom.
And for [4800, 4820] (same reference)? 4800.89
